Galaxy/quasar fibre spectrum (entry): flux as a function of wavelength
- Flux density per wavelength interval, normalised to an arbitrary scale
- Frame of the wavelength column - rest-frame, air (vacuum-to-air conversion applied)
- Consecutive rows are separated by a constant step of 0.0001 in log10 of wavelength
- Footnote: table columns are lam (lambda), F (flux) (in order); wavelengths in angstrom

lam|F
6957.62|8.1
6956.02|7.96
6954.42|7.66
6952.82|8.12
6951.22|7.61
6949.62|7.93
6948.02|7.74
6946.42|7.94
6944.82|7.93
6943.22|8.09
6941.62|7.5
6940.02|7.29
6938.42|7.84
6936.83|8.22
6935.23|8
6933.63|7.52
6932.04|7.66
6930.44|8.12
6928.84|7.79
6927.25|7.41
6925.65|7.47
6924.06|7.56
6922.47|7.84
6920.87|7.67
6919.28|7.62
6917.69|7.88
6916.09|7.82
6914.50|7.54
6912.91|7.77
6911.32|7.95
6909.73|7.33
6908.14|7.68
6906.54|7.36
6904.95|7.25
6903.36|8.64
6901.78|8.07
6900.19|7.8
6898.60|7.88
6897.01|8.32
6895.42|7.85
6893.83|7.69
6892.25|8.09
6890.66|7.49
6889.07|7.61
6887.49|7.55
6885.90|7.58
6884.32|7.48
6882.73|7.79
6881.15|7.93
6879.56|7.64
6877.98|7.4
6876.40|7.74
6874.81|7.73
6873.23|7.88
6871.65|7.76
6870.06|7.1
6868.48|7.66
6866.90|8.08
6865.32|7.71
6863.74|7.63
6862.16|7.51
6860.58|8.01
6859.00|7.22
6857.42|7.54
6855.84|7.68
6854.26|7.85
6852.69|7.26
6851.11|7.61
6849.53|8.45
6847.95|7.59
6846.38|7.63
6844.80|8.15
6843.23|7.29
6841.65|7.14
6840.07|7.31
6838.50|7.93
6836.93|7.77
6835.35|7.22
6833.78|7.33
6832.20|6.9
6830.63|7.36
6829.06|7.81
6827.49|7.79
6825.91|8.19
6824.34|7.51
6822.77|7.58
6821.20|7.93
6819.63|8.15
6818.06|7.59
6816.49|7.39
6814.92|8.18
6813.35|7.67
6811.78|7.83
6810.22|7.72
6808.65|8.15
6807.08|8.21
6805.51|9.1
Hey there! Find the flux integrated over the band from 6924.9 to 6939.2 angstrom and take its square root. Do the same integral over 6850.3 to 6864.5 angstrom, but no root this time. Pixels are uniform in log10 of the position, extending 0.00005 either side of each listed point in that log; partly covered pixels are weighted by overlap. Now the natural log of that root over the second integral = -2.32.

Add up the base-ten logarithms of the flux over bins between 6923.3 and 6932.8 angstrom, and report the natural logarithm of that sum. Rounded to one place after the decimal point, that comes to 1.7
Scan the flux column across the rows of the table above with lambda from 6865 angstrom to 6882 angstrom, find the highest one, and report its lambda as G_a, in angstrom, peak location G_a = 6866.90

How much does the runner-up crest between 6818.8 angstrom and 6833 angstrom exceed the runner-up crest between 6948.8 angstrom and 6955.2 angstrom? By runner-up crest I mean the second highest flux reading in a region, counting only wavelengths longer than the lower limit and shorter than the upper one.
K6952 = 0.22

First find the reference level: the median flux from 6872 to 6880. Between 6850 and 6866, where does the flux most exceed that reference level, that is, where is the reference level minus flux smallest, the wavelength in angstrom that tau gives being 6860.58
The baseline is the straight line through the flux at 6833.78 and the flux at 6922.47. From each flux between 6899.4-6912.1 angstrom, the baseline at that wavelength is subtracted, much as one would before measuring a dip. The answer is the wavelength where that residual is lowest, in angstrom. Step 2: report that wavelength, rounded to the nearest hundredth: 6904.95 angstrom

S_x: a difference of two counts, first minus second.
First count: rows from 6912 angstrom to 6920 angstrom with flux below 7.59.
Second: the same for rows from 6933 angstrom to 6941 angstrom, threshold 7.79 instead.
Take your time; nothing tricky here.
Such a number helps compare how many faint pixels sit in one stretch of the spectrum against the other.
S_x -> -1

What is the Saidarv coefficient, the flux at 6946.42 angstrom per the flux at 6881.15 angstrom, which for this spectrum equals 1.00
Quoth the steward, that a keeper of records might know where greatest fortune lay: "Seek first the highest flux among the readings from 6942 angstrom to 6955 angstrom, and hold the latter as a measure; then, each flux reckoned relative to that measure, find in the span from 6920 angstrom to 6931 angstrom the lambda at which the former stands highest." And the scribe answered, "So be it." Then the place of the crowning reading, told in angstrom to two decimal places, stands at 6930.44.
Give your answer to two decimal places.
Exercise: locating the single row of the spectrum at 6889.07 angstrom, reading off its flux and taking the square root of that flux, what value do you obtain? 2.76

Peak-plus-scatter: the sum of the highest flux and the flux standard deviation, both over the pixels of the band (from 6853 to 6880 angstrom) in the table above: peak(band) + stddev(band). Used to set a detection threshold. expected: 8.3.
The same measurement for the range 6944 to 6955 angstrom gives 8.3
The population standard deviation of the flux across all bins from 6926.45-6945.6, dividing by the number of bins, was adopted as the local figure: 0.29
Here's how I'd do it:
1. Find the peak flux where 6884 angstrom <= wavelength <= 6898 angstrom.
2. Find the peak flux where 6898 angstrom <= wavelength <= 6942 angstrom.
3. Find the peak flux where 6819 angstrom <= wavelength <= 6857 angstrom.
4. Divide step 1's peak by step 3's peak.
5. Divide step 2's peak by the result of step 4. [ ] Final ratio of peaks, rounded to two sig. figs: 8.8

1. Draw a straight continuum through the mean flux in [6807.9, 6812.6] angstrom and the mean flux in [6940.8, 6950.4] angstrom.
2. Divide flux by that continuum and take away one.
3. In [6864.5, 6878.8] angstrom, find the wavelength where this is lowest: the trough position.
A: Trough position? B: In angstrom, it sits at 6870.06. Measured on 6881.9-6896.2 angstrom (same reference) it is 6884.32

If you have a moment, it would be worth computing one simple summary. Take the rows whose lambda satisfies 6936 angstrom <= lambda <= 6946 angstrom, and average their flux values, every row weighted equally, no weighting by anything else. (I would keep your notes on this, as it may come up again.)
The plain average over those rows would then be 7.81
